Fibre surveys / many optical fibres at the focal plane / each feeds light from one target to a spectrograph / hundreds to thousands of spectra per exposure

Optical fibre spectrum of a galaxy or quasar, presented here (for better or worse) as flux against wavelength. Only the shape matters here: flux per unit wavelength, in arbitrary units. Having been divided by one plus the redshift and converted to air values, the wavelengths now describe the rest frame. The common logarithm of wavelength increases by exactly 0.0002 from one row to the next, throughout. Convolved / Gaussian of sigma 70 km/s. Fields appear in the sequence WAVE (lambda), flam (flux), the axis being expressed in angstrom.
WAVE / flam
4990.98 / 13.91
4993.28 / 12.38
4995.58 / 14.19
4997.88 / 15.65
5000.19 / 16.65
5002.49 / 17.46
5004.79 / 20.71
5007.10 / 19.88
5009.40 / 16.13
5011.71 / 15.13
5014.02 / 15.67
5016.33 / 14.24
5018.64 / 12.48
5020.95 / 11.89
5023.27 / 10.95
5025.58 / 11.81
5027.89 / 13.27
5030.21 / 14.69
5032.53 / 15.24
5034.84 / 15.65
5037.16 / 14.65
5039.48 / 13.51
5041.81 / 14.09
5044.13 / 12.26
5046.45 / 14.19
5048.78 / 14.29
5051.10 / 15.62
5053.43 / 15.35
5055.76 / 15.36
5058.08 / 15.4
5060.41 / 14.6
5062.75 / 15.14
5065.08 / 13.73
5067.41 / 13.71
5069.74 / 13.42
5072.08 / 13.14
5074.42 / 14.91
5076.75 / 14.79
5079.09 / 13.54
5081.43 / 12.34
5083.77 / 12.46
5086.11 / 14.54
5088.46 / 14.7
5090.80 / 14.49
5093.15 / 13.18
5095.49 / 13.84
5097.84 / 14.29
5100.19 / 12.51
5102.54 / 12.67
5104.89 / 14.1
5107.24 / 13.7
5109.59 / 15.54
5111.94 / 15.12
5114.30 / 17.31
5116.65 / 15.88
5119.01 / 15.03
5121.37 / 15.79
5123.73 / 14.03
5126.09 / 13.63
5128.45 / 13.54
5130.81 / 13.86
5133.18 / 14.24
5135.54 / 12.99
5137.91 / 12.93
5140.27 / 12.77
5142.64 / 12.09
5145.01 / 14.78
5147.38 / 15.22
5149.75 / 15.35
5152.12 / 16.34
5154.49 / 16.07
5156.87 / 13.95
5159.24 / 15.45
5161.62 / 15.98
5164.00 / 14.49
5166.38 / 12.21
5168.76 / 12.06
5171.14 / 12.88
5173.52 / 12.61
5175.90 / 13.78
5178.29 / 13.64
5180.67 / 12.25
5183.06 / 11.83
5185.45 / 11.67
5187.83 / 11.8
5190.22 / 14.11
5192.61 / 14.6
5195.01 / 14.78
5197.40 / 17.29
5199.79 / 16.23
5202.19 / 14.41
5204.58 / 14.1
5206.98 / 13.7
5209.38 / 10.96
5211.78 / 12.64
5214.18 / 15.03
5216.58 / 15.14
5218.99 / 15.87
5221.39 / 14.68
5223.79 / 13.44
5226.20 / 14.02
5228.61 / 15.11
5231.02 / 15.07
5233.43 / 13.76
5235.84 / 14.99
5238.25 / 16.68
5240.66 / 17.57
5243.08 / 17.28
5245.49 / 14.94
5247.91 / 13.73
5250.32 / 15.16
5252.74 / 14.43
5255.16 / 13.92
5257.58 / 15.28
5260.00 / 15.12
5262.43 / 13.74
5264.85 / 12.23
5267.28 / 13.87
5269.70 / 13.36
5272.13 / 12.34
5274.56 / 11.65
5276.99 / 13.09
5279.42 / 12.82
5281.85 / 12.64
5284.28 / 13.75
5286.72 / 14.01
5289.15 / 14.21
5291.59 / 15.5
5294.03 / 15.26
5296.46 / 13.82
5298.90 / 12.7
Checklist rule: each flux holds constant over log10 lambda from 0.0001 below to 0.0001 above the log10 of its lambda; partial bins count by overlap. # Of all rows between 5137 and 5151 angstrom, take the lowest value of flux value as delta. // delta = 12.09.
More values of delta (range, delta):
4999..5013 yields 15.13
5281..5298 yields 12.64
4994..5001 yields 14.19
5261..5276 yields 11.65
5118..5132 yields 13.54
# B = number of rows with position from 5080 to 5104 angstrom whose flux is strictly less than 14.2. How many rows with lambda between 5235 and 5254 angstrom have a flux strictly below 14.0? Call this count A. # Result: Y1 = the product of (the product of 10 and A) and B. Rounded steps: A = 1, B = 6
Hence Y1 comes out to 60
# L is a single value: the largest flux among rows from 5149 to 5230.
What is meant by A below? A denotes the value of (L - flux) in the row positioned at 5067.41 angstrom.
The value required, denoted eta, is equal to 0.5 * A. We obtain 1.79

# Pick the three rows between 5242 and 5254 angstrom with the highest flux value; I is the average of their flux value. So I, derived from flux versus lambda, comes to 15.8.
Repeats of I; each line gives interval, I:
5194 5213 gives 16.1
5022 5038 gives 15.2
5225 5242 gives 16.5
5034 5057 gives 15.5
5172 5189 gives 13.3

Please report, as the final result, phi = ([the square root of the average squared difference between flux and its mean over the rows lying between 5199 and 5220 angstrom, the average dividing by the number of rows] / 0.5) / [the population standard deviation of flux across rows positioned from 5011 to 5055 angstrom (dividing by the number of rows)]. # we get 2.2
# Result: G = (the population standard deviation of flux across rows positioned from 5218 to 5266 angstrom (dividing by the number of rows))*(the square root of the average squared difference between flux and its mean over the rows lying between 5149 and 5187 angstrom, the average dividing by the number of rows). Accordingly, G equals 2.0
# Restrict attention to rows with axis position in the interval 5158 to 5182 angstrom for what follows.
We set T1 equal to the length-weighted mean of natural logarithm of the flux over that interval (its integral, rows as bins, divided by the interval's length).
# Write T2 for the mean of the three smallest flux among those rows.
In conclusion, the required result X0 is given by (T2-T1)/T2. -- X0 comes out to 0.786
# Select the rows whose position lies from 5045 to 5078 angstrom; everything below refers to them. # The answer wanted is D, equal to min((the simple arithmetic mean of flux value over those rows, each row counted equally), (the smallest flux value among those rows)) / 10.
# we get 1.31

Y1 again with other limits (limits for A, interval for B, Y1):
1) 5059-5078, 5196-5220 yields 160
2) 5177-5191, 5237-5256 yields 100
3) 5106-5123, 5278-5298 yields 50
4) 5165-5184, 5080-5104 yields 480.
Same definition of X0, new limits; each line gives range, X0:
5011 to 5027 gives 0.778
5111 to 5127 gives 0.809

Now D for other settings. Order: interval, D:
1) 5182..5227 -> 1.10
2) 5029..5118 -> 1.23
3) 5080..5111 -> 1.23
